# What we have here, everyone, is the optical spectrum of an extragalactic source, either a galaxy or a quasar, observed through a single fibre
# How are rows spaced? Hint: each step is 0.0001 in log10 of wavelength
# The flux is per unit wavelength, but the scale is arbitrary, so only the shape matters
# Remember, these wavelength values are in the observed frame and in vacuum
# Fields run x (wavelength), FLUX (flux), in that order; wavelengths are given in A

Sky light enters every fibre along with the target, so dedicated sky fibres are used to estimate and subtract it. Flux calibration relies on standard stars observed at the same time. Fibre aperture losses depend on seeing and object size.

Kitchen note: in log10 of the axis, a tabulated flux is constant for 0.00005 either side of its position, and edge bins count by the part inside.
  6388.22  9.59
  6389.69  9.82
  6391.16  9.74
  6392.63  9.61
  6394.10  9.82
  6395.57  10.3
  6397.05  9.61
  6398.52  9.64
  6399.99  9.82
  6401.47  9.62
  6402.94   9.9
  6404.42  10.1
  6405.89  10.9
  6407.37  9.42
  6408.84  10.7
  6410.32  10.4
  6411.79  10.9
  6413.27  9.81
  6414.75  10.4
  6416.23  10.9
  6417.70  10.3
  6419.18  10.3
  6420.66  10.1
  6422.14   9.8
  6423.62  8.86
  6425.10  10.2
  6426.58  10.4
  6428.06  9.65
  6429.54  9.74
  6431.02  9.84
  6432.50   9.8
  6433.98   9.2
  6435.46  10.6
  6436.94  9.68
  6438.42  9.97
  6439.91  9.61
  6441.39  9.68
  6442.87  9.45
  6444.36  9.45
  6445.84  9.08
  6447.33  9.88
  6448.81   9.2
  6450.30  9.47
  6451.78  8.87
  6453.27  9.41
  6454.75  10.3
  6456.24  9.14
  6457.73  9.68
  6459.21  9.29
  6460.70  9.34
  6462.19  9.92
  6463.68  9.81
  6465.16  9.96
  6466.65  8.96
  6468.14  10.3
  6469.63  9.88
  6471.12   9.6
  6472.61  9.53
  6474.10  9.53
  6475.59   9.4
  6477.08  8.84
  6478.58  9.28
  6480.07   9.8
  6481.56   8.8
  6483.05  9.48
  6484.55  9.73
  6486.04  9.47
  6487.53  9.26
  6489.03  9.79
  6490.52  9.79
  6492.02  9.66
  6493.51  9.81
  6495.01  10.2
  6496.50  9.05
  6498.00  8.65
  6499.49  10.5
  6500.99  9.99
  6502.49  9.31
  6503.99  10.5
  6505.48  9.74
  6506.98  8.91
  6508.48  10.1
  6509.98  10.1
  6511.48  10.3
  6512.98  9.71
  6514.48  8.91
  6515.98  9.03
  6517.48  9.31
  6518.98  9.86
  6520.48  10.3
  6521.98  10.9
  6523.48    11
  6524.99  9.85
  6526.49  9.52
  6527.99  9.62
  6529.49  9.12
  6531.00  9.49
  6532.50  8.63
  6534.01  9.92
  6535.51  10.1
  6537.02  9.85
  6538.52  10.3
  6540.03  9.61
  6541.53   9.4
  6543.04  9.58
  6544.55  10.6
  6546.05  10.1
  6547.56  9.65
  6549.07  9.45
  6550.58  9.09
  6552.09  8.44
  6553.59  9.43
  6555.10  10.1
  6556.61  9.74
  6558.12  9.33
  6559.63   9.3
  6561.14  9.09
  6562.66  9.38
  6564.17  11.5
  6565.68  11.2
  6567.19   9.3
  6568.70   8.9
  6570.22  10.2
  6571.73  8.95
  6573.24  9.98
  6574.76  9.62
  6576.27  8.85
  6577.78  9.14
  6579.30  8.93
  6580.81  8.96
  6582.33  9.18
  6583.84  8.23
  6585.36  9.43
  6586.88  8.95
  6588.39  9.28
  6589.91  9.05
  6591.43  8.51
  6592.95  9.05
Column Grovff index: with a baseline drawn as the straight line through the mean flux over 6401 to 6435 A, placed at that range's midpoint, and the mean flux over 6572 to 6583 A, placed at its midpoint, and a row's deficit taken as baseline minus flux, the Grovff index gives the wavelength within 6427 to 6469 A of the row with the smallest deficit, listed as 6435.46 A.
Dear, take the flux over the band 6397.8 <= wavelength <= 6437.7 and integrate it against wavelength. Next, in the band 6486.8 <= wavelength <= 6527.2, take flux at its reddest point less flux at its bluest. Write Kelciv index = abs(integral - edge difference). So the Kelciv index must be 400.2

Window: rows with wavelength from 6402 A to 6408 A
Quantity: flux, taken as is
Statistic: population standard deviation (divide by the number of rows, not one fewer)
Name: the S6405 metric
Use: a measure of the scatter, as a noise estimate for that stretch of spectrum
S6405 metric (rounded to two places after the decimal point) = 0.53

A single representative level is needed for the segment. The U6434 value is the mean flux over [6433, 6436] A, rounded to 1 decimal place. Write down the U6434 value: 9.9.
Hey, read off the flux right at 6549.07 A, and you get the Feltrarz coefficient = 9.45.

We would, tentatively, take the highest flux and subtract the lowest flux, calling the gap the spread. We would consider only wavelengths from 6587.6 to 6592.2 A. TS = 0.77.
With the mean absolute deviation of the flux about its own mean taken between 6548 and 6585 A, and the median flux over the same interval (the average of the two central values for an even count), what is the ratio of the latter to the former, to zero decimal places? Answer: 18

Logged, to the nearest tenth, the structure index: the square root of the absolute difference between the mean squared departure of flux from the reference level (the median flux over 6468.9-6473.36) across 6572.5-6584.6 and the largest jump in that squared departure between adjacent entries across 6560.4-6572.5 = 1.8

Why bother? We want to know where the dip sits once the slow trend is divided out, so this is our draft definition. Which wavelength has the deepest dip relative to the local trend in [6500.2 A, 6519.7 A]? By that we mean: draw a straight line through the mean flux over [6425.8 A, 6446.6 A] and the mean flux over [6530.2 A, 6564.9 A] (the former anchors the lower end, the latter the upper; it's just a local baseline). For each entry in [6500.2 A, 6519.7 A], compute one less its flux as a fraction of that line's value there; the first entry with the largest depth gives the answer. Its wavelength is 6506.98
